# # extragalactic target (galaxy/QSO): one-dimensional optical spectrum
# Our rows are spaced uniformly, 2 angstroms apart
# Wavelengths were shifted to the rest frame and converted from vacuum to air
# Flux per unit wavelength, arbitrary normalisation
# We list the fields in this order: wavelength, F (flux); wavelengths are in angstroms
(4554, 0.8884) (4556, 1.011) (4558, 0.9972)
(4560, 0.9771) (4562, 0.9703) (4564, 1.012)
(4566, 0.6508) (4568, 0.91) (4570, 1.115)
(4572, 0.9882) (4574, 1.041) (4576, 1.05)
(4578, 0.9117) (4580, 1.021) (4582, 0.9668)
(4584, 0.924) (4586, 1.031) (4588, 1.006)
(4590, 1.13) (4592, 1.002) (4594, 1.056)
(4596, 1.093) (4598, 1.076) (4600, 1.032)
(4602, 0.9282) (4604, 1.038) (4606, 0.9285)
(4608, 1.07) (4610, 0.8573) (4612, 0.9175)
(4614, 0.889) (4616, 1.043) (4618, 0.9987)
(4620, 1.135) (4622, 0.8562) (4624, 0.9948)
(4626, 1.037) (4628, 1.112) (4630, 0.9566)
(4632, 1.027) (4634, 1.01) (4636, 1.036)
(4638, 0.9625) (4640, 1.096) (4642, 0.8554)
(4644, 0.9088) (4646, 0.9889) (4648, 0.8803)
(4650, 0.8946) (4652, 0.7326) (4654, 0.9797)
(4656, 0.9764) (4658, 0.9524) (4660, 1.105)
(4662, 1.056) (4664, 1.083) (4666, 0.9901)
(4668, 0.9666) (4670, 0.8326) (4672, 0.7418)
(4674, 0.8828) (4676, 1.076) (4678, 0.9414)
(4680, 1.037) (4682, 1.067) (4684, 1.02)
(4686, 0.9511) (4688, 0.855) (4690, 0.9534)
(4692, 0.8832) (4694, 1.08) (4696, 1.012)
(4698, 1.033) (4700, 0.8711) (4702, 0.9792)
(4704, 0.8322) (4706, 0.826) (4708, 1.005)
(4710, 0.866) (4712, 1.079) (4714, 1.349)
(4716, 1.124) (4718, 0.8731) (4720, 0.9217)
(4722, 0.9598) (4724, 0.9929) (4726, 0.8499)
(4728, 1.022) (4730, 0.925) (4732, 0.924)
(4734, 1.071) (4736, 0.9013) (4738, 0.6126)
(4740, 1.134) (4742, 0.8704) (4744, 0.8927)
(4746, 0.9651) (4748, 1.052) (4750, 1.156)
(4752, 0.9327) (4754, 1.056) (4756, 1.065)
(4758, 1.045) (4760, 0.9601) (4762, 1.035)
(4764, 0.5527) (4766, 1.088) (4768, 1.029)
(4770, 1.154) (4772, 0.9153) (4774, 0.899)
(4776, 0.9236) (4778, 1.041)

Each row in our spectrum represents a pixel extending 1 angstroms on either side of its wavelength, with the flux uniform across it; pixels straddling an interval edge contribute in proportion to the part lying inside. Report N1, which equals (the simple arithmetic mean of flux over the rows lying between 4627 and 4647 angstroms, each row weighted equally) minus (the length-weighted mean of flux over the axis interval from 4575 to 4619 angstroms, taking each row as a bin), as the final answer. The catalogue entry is -0.003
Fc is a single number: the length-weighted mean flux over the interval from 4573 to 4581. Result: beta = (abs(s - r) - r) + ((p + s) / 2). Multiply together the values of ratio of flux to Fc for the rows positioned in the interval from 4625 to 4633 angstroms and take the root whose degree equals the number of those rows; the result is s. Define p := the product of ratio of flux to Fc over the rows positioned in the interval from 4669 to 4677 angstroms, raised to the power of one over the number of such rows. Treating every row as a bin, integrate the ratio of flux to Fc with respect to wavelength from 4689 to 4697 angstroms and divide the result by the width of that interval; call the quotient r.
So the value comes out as 0.021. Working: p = 0.87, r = 0.98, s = 1.03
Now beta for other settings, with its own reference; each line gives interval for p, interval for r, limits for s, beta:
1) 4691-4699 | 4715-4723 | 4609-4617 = 0.037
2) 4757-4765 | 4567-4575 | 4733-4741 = -0.017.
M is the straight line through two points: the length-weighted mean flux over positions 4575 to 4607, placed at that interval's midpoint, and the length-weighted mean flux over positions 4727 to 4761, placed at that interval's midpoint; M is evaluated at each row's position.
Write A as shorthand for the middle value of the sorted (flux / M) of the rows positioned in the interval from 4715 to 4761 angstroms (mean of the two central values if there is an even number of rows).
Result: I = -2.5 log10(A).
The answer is 0.013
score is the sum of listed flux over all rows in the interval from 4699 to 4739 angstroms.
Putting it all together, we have 19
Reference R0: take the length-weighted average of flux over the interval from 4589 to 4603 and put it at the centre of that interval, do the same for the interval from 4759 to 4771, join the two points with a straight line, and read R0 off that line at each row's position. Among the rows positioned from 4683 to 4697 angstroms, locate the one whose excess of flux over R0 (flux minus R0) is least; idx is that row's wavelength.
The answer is 4688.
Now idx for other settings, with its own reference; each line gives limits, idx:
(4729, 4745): 4738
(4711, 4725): 4718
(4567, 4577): 4568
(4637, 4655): 4652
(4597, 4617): 4610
